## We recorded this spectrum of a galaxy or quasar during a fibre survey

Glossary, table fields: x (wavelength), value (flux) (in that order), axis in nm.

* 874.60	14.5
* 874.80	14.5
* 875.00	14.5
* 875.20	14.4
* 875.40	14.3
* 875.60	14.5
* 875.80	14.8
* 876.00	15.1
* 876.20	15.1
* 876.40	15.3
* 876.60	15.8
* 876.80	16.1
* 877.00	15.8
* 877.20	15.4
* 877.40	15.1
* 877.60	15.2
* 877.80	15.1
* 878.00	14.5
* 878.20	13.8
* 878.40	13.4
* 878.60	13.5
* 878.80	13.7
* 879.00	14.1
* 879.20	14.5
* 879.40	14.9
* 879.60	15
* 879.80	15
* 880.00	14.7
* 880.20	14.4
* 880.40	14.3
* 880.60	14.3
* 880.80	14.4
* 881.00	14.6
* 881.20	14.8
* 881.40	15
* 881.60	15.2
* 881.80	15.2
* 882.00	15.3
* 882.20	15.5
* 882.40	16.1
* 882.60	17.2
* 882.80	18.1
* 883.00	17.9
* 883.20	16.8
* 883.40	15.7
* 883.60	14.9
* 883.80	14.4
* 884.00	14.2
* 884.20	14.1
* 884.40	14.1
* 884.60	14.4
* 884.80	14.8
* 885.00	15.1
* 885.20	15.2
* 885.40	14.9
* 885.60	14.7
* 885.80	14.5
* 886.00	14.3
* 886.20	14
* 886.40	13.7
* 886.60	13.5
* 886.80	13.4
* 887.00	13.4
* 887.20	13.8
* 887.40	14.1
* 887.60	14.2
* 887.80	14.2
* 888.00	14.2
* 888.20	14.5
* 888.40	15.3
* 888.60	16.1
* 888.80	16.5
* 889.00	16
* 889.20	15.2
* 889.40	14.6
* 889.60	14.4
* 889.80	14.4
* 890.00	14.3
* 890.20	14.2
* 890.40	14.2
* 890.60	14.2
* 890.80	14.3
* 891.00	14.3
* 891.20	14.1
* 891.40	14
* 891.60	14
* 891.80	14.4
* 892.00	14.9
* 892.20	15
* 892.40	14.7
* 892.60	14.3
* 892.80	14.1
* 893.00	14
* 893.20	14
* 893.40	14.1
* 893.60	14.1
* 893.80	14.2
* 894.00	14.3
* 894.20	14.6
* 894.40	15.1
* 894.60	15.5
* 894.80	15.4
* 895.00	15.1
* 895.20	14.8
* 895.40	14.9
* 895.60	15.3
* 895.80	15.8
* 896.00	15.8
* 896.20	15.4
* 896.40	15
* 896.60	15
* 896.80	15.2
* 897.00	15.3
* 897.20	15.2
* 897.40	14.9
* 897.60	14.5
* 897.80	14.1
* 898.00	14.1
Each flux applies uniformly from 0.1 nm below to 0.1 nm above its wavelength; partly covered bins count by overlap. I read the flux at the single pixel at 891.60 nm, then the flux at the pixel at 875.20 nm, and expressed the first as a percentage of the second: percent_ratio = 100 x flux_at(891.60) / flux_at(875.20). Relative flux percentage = 97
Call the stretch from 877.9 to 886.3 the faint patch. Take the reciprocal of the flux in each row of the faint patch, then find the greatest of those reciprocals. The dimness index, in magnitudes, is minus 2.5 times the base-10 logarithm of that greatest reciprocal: 2.82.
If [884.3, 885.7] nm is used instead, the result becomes 2.87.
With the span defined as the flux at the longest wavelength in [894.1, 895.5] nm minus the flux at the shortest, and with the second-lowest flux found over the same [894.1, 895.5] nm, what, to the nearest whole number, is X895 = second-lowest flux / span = 49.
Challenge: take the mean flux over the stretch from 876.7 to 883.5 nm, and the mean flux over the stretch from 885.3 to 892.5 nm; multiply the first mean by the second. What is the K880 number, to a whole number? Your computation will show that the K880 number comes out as 219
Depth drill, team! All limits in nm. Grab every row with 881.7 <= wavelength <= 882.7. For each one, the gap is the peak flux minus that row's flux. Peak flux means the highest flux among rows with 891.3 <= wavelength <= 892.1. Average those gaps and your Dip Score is -1.0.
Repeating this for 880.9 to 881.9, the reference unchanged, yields -0.1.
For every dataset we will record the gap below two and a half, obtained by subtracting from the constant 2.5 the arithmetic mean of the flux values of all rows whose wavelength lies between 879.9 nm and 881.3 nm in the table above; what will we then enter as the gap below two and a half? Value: -12.0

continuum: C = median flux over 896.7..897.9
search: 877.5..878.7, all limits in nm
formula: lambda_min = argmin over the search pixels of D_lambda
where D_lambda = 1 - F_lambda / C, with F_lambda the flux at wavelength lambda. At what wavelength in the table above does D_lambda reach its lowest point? 877.60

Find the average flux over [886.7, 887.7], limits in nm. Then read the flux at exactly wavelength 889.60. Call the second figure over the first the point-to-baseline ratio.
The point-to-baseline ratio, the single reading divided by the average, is 1.045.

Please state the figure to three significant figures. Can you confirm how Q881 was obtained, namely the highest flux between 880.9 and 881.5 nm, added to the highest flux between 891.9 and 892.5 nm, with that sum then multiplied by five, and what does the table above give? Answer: 150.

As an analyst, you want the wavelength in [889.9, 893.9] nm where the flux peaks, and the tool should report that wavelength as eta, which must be 892.20 nm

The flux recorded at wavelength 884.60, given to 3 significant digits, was 14.4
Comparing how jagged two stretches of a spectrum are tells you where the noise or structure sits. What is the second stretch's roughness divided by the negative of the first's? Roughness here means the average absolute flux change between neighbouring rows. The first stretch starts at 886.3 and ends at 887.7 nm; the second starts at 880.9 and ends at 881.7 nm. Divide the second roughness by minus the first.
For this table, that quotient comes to -1.1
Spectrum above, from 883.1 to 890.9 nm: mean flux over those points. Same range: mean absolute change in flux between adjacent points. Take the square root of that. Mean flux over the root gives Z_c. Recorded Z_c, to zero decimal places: 27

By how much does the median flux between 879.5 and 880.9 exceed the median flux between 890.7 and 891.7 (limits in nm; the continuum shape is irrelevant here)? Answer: 0.3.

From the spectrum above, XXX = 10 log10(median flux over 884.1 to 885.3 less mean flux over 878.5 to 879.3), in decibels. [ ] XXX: -1.9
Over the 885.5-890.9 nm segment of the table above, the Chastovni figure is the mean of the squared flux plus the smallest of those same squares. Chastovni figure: 389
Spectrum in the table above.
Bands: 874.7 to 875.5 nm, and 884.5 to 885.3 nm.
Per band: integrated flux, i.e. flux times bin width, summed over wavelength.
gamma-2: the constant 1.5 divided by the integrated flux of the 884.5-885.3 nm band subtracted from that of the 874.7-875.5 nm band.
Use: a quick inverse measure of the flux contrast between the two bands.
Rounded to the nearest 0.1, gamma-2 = -4.2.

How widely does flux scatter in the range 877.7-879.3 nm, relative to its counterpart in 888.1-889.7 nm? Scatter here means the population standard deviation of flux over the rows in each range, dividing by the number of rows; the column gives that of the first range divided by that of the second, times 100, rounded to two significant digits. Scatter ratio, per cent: 73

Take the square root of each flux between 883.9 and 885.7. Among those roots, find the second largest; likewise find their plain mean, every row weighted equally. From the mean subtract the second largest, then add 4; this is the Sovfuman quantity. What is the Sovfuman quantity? 3.94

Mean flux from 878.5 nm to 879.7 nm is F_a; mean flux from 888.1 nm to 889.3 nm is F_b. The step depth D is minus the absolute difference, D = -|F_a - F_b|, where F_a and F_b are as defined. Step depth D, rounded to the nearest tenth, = -1.3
